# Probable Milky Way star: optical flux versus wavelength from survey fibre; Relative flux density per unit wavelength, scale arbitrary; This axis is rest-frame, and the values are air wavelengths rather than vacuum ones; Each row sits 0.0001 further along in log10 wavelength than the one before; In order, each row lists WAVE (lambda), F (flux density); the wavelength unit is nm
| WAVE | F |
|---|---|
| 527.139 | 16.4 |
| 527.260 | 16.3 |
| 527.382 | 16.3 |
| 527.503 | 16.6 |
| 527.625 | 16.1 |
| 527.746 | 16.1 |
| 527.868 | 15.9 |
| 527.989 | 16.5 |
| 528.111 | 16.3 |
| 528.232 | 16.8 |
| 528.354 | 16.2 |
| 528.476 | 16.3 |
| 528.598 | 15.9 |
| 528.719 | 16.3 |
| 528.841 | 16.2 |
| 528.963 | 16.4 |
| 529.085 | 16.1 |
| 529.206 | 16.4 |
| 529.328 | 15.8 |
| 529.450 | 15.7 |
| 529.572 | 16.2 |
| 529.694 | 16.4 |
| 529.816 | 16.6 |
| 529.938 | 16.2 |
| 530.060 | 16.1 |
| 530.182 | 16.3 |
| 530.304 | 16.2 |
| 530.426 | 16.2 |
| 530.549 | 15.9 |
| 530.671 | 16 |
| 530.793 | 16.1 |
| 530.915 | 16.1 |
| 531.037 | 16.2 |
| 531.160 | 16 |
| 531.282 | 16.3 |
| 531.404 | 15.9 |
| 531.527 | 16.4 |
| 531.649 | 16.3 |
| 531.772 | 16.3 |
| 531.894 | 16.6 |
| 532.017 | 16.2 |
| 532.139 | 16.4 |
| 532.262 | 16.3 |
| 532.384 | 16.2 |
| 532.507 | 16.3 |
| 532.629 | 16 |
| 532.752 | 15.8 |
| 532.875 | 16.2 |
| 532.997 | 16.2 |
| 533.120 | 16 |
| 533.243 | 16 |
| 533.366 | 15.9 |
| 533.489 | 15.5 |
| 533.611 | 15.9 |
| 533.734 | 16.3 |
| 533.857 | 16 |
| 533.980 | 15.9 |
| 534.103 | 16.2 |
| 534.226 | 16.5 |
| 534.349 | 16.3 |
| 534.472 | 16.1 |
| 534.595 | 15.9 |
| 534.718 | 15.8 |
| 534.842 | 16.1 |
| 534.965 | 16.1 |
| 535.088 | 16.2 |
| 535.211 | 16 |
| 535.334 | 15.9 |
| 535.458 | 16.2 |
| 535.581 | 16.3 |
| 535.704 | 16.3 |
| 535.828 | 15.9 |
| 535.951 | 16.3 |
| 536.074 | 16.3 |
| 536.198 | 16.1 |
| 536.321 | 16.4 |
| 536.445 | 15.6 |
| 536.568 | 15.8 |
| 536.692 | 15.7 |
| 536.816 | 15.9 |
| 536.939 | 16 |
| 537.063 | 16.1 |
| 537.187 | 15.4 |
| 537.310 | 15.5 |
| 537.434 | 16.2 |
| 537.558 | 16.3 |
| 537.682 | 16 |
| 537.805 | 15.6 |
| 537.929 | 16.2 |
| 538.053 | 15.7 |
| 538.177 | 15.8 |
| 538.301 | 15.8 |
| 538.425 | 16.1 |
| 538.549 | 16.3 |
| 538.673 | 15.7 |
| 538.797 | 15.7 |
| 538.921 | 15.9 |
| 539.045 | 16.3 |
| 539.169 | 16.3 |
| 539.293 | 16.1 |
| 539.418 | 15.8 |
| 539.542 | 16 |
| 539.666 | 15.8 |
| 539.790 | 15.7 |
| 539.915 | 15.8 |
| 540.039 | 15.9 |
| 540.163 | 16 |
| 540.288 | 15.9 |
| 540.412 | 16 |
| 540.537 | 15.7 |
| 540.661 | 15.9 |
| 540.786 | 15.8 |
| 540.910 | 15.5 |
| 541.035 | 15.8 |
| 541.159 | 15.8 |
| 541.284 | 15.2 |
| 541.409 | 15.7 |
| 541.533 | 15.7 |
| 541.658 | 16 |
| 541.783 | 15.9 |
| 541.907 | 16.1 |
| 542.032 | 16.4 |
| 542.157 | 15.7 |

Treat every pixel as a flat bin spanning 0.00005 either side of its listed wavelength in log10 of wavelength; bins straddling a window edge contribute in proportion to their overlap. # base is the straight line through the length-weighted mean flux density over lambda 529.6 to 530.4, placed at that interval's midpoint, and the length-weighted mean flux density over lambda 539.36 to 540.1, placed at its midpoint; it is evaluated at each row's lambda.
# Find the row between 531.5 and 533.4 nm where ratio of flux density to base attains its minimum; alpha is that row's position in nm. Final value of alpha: 532.752 nm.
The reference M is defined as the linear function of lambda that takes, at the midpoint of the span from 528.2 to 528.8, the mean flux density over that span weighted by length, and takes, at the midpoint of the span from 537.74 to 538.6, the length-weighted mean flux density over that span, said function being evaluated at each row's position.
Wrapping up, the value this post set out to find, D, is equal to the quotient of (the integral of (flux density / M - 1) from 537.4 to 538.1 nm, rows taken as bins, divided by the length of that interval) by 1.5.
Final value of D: 0.0022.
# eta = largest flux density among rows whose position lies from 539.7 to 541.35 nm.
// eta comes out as 16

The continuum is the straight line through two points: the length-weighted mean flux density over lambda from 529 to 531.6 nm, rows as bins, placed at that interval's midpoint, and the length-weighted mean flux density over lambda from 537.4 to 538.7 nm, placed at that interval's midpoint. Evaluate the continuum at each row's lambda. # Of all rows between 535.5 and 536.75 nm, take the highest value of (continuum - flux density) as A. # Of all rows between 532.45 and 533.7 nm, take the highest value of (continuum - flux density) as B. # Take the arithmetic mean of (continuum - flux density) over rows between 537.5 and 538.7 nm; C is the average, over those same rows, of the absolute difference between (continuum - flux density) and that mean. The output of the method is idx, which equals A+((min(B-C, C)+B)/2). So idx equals 0.81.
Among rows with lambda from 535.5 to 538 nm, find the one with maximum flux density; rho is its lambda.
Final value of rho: 536.321 nm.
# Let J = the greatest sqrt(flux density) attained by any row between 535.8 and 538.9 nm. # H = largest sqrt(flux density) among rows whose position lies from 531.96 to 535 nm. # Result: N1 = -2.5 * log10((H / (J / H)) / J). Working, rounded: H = 4.06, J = 4.05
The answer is -0.01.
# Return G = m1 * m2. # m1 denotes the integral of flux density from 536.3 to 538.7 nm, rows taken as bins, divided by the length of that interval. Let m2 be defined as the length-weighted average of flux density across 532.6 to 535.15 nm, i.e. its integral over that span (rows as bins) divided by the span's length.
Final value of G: 255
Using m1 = 15.9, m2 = 16.0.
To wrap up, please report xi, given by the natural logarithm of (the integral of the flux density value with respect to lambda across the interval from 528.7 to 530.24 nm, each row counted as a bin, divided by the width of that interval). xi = 2.79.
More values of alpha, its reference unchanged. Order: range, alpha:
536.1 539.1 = 537.187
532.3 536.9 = 533.489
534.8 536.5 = 536.445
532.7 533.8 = 533.489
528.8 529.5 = 529.450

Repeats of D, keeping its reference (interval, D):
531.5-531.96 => 0.0103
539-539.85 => 0.0045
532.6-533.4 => -0.0036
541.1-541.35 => -0.0138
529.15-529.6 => -0.0091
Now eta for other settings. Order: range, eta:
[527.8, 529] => 16.8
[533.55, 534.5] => 16.5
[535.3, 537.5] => 16.4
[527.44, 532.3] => 16.8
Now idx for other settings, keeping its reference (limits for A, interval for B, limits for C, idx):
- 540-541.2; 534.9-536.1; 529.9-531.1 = 0.50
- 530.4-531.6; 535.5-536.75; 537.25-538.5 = 0.54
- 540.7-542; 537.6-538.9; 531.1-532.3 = 0.96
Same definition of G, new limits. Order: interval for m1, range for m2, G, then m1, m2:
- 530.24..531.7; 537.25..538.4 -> 257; 16.1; 15.9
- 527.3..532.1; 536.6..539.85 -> 258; 16.2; 15.9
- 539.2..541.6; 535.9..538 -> 252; 15.8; 16.0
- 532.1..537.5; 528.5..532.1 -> 260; 16.0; 16.2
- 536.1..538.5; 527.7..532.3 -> 258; 15.9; 16.2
